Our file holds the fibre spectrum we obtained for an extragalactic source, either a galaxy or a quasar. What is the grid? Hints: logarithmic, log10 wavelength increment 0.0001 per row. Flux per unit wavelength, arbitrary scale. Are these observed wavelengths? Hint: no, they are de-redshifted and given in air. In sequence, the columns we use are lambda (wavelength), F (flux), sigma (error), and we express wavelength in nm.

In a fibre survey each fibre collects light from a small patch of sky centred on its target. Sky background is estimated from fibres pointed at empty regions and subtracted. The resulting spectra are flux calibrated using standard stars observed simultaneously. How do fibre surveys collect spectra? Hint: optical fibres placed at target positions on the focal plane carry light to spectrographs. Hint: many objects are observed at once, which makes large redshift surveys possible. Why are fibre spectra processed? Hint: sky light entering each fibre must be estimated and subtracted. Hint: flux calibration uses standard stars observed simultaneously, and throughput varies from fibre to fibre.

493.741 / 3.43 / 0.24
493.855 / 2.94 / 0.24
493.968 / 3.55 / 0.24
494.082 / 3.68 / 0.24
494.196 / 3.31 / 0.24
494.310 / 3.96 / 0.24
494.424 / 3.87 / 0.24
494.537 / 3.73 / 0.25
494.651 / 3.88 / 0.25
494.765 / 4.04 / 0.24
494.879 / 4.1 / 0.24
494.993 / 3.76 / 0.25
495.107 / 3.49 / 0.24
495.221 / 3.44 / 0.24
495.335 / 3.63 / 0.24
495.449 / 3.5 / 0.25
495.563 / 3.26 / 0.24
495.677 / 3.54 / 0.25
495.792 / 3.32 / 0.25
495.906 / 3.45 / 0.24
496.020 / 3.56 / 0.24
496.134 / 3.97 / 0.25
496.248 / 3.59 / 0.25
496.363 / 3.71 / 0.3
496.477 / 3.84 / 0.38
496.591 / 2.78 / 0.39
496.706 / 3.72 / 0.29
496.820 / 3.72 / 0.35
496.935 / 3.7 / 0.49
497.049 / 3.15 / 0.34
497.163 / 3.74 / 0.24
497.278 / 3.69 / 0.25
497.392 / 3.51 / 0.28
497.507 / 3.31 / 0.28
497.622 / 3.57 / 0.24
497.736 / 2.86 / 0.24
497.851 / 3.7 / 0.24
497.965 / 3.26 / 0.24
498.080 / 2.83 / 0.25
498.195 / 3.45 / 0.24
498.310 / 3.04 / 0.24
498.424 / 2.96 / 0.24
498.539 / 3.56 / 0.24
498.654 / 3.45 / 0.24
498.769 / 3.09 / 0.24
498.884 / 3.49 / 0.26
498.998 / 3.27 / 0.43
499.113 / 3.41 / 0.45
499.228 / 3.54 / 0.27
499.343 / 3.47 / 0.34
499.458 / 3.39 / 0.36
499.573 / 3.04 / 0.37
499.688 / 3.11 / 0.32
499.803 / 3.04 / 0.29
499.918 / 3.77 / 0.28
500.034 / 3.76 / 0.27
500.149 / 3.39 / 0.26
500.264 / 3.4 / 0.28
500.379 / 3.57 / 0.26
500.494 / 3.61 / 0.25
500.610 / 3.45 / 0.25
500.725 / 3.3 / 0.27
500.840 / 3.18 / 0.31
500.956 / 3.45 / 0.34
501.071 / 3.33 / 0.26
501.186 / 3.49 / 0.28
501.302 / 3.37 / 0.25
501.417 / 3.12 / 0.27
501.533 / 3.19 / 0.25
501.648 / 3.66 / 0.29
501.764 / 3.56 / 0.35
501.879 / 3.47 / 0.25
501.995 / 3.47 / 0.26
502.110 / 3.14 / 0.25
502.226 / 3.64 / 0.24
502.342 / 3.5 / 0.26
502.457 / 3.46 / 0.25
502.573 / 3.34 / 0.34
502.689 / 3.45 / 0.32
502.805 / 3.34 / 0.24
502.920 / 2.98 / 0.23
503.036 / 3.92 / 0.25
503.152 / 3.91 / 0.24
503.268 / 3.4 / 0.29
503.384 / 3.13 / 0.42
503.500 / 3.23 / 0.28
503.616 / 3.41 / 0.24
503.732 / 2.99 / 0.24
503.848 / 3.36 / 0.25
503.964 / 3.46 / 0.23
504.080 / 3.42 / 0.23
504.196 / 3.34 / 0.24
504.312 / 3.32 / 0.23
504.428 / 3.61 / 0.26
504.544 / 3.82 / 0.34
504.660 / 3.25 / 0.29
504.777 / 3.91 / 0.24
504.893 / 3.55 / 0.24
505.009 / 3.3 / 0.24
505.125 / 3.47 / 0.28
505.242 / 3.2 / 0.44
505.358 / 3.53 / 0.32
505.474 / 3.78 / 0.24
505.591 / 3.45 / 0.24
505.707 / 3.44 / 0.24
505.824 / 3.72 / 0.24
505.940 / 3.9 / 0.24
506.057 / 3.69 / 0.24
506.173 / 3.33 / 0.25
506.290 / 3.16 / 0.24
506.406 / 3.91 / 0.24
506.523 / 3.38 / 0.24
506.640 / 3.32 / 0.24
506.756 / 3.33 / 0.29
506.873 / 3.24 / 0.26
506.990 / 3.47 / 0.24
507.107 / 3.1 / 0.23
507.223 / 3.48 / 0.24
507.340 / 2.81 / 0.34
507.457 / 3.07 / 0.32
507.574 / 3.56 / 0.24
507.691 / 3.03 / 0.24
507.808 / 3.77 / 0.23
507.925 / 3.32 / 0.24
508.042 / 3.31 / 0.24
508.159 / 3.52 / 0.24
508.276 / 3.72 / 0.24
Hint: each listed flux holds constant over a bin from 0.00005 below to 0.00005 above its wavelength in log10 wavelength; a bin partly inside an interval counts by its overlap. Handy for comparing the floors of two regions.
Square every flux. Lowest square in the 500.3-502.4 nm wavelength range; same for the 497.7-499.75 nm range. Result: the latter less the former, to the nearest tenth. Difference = -1.7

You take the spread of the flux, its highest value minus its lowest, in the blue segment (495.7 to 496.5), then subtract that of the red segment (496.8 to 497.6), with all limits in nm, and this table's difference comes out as 0.1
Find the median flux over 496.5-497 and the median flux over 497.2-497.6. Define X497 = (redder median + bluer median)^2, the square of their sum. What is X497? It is 52.1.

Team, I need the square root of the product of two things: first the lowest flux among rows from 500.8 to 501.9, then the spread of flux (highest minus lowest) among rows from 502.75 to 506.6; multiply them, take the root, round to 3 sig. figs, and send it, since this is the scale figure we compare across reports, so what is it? 1.71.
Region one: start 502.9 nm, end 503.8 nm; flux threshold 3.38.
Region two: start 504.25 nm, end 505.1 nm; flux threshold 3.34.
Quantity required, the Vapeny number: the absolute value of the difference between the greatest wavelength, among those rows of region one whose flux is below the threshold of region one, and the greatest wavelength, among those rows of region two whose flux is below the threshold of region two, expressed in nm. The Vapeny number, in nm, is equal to 1.28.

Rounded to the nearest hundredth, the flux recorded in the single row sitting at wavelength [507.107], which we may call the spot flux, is 3.10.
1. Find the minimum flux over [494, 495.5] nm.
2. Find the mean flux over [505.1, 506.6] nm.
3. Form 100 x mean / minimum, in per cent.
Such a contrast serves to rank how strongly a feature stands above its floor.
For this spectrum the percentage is 107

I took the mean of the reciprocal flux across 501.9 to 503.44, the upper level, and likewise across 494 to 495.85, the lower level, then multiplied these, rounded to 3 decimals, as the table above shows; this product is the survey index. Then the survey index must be 0.080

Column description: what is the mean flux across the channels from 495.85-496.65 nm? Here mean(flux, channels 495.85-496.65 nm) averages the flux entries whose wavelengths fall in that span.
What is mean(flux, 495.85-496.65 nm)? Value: 3.56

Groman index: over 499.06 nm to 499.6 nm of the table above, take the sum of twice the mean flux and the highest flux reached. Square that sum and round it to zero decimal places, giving 106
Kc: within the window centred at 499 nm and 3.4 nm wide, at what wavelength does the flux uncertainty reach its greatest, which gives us 499.113 nm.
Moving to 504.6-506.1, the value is 505.242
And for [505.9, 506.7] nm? 506.173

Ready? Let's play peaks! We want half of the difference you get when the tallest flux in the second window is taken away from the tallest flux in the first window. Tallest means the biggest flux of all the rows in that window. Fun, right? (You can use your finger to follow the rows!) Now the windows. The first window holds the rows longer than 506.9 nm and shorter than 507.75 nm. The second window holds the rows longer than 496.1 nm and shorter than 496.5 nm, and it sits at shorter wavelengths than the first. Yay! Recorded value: -0.205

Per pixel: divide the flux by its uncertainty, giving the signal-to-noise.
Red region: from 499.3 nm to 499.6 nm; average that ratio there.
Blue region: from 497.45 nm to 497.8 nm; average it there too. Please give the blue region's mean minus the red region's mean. 3.6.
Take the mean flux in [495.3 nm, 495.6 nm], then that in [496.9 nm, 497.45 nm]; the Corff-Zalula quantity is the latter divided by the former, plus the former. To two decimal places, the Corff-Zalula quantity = 4.49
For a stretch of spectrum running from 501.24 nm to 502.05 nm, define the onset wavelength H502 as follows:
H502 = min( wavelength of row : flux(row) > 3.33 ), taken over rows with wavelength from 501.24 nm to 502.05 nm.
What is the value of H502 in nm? 501.302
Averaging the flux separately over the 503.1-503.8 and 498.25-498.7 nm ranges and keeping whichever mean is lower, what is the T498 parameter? 3.25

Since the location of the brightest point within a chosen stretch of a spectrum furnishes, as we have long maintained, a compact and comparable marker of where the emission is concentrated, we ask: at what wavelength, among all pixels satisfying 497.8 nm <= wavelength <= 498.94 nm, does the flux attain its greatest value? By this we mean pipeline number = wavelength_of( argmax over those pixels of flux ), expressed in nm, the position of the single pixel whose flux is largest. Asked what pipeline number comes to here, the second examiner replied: 497.851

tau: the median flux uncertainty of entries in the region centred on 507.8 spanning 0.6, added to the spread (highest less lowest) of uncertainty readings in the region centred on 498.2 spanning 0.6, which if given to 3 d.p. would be 0.250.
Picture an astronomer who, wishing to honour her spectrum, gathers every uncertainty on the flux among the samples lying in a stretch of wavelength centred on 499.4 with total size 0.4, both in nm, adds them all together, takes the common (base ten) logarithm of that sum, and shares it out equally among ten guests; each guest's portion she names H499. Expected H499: 0.013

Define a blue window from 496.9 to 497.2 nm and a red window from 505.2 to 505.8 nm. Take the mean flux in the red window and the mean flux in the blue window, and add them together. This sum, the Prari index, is 7.0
